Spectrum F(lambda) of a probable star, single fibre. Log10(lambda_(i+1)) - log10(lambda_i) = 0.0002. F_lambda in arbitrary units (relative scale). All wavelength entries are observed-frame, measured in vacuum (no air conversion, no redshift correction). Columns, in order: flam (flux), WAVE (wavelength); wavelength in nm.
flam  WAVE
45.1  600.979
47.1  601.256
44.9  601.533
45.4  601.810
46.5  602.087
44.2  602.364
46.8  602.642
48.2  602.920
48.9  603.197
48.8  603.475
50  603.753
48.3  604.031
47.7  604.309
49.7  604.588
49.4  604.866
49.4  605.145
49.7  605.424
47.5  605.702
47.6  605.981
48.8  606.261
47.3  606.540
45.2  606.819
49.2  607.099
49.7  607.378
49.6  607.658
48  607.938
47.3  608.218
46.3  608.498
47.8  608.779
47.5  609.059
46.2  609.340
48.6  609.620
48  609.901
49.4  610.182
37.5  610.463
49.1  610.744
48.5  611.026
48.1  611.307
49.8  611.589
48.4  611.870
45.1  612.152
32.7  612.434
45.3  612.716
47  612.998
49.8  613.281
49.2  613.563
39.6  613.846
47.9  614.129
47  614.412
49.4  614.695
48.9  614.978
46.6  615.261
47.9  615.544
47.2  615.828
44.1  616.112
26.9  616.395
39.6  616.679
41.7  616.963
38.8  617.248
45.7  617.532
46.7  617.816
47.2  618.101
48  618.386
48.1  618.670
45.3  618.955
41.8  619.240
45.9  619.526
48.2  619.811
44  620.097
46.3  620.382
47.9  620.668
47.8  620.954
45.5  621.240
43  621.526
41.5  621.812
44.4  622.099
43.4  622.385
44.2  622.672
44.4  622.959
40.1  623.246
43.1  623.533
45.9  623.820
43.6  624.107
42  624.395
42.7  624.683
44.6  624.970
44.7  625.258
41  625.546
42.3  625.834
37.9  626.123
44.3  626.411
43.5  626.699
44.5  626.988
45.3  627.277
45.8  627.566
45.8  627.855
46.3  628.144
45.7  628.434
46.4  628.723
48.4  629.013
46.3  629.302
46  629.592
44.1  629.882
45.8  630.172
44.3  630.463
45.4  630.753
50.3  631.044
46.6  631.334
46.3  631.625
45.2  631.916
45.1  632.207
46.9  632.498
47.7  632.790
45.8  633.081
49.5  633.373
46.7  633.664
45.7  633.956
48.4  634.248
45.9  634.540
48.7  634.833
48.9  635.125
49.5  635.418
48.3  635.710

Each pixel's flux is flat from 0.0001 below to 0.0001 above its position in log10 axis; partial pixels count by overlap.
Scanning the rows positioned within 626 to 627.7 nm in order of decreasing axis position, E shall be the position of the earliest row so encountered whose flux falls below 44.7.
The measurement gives 626.988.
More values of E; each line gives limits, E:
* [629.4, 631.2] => 630.463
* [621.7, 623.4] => 623.246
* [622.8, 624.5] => 624.395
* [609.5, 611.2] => 610.463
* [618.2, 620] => 619.240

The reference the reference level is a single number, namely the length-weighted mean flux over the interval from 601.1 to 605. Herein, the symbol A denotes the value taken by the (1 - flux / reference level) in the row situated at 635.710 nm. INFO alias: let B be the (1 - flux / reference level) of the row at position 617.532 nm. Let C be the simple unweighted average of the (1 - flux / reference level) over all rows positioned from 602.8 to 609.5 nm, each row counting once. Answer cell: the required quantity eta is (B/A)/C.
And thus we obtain 170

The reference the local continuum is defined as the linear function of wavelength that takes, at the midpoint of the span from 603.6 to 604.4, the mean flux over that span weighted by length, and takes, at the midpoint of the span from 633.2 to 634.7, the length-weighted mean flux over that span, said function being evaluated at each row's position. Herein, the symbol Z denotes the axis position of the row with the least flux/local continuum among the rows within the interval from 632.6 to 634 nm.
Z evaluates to 633.956 nm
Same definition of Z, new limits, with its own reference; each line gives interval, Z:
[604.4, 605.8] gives 605.702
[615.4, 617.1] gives 616.395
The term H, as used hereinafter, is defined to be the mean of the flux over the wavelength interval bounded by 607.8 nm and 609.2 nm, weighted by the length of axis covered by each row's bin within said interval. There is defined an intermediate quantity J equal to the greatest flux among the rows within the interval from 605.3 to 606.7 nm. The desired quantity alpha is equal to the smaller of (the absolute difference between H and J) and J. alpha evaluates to 2.3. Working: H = 47.4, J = 49.7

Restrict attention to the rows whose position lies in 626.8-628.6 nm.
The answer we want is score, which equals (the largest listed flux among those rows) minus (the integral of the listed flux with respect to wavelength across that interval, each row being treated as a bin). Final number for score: -35.6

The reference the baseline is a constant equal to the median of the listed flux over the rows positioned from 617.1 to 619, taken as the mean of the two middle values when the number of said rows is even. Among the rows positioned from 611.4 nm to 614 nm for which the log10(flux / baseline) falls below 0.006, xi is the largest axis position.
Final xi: 613.846 nm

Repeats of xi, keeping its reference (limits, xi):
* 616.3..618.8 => 618.101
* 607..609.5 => 609.340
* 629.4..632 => 631.916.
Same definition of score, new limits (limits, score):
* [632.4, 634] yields -25.9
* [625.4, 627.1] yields -27.3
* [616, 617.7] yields -21.5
